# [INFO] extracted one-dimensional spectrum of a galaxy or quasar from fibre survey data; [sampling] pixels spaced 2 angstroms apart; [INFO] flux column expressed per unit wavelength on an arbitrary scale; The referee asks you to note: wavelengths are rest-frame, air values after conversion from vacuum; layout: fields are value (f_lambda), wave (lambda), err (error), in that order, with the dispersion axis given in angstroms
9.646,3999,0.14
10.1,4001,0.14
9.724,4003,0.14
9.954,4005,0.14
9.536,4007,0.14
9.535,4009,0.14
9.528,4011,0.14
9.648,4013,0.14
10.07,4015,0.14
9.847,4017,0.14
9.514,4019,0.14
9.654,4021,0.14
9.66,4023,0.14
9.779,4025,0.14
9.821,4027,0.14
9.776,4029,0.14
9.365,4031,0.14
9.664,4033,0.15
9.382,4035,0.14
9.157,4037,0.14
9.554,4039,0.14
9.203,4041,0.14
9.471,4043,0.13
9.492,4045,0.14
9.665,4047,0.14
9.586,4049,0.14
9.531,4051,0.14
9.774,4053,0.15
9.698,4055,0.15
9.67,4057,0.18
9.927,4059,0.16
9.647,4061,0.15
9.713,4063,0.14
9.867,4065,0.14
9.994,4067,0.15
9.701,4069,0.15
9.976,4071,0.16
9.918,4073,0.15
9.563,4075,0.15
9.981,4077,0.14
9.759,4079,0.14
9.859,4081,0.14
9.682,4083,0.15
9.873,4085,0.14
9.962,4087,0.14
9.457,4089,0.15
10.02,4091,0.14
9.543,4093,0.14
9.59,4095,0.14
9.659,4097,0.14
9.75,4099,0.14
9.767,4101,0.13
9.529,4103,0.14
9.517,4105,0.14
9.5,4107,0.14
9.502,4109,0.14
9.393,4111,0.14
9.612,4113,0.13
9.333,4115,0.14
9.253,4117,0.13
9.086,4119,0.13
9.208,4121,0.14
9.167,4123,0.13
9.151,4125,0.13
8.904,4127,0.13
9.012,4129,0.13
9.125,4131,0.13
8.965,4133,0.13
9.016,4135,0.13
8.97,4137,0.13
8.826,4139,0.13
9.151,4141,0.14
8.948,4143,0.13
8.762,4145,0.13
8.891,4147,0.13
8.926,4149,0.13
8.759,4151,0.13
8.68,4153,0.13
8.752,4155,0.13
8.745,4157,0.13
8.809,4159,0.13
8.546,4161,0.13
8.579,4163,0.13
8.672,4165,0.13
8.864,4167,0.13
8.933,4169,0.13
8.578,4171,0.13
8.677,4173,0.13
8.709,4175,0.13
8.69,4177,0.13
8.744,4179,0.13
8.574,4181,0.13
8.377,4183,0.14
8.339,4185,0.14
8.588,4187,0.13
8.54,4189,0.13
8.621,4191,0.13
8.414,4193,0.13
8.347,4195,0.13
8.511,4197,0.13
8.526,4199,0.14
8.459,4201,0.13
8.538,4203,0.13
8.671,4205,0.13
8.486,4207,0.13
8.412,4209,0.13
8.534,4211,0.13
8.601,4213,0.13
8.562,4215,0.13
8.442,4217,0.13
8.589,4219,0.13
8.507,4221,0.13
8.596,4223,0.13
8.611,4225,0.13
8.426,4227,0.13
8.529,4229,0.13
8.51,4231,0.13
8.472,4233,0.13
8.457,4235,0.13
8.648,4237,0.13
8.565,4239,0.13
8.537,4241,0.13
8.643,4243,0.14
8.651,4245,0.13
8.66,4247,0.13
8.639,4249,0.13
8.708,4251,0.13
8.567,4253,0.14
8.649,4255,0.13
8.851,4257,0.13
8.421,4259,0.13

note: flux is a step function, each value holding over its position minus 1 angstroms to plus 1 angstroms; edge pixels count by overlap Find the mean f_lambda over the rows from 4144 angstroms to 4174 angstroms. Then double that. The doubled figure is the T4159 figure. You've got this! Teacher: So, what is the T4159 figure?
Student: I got 17.5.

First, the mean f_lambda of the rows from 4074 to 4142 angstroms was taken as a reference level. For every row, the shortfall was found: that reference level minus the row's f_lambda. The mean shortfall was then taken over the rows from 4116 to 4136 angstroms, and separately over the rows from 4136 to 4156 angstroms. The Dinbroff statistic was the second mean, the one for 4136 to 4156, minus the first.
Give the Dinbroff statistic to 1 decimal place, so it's 0.2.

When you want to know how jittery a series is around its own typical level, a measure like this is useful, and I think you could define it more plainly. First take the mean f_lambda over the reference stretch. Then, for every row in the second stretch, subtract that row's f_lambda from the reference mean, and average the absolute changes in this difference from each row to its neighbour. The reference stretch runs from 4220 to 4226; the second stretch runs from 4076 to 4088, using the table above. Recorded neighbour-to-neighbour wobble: 0.16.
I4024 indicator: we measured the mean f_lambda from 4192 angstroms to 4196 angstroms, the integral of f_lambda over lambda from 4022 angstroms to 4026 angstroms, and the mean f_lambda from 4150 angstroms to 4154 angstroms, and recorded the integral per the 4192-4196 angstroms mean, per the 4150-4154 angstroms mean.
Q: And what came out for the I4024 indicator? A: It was 0.532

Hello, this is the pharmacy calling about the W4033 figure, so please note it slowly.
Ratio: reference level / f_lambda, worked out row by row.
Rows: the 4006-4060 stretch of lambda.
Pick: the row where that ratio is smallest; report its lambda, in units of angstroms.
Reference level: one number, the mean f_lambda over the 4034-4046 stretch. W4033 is 4015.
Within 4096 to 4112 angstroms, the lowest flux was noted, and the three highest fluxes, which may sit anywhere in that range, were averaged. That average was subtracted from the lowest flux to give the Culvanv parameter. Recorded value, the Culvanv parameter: -0.33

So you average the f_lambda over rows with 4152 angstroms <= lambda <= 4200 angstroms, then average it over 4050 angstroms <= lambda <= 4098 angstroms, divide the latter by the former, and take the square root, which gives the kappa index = 1.06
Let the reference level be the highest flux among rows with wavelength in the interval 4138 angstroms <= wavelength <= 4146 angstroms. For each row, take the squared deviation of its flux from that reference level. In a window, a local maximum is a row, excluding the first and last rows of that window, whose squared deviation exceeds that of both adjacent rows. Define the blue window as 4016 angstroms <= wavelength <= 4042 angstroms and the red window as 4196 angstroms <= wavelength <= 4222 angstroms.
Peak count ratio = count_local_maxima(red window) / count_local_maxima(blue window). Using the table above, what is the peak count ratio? 1.00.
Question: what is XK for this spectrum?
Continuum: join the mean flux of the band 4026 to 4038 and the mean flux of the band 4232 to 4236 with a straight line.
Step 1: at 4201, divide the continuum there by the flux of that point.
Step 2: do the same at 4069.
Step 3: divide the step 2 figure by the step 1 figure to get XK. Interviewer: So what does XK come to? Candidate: 0.94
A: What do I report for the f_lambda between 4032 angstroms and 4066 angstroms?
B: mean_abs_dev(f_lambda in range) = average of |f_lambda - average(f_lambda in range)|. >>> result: 0.16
